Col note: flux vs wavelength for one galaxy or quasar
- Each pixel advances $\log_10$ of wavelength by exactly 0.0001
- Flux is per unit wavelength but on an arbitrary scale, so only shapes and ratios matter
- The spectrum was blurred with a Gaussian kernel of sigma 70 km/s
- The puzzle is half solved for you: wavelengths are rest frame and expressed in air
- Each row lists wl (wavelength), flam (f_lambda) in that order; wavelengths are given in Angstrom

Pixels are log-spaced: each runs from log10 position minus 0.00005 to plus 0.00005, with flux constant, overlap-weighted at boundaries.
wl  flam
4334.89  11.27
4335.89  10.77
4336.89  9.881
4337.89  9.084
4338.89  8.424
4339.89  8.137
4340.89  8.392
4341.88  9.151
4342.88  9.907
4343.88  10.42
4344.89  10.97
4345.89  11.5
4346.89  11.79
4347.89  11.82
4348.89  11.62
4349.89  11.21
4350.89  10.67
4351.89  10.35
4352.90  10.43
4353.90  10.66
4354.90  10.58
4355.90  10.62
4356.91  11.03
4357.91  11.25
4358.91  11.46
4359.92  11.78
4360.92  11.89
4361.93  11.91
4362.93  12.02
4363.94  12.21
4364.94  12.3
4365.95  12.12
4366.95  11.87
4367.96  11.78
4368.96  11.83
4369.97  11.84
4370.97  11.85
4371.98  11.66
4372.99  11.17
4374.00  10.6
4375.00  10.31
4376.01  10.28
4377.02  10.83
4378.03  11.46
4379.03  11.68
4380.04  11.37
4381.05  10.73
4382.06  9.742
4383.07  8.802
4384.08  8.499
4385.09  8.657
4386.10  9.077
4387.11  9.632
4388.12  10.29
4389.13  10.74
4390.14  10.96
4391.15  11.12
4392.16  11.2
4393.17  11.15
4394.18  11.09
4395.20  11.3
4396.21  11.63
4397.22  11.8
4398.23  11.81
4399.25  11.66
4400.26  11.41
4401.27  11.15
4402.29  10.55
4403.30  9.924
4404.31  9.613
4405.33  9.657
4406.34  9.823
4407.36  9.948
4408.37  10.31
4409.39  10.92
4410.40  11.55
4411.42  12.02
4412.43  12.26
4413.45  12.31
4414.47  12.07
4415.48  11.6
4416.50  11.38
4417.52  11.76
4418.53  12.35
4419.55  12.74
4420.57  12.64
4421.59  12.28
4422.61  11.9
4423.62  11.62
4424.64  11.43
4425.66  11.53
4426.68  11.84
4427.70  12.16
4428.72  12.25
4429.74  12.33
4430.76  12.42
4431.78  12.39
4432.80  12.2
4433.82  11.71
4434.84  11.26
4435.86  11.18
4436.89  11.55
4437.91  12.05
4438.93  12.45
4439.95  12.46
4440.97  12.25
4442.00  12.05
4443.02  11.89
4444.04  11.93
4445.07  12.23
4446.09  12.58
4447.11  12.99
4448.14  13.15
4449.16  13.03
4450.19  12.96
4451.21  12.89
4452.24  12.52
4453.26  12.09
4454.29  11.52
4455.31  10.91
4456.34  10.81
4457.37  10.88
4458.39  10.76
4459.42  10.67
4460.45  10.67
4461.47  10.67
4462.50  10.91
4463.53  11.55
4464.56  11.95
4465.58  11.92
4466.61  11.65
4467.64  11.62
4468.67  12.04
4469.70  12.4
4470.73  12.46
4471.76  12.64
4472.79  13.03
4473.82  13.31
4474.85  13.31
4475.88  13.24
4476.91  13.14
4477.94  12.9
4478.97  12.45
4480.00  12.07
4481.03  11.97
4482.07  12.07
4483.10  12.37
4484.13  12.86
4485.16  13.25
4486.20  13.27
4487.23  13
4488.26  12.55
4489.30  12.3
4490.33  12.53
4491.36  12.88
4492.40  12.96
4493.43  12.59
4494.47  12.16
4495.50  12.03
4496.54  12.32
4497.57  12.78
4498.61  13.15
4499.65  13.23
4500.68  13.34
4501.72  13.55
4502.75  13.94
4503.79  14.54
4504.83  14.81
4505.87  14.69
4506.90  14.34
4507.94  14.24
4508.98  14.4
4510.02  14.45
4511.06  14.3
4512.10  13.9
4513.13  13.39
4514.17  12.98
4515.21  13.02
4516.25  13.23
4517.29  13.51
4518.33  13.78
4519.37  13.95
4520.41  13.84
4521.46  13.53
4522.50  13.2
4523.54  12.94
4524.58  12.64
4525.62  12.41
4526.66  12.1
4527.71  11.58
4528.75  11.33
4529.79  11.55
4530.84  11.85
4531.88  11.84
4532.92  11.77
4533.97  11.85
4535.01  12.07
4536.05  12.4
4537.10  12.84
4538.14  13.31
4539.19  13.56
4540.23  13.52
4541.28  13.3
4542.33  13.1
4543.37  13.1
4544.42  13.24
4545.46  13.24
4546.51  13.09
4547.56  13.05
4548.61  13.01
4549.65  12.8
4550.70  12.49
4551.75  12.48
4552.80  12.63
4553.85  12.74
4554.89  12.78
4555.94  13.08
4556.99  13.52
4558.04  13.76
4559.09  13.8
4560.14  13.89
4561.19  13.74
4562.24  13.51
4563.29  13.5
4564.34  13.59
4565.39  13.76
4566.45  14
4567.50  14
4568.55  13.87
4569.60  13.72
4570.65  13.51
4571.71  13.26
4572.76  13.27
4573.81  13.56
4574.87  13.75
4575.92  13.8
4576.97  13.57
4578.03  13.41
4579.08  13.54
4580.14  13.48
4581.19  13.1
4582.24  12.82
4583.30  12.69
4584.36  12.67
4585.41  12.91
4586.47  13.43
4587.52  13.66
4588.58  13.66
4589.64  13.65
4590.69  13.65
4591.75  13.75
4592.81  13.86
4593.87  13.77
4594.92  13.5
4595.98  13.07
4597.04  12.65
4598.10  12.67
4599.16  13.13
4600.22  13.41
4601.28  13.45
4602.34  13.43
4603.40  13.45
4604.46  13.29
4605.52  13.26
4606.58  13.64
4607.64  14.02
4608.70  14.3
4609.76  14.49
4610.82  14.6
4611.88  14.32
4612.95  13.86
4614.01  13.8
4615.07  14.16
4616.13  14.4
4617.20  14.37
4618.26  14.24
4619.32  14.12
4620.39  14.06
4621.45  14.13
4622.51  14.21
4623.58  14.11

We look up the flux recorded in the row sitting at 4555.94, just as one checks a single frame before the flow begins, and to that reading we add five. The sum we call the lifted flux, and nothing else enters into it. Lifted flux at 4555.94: 18.1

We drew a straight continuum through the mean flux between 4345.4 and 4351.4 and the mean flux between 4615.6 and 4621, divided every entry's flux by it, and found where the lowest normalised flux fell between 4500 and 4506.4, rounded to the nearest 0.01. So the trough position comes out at 4500.68 Angstrom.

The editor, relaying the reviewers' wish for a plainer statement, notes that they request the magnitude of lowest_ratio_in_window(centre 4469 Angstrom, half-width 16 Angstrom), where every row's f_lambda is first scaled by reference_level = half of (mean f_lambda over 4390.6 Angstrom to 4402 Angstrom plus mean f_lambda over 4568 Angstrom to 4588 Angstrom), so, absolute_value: 0.86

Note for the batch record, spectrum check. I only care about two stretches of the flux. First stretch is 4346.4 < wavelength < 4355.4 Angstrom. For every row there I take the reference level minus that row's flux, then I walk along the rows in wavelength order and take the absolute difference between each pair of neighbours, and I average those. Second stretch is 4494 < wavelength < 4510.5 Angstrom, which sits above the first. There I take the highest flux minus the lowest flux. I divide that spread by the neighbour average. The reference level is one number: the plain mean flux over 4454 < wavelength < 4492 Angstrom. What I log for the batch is 12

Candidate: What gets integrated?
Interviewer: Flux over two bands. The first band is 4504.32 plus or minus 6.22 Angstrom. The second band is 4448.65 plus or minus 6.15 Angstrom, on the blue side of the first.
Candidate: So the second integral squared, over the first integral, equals 135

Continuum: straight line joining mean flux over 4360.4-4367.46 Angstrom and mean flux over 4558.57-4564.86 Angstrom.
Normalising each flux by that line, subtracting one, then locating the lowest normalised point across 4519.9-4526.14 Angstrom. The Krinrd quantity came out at 4525.62 Angstrom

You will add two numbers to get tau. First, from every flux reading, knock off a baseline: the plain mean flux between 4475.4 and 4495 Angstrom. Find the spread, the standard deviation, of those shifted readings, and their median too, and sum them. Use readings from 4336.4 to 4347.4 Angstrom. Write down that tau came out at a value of -2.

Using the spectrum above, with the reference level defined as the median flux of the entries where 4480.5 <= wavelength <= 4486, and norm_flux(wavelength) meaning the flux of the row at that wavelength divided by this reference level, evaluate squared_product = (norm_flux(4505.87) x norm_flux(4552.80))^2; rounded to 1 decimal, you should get 1.5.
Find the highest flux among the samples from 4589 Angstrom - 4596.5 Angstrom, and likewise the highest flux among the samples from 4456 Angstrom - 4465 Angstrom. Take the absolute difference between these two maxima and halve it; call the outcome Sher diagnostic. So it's 1.0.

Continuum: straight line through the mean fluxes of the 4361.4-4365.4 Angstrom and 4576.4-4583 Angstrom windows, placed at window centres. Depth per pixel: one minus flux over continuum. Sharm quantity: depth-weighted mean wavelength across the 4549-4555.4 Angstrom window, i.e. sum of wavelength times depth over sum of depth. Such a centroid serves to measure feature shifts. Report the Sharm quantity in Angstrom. 4552.2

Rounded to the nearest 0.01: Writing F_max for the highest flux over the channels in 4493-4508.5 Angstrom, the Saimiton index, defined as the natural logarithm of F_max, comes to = 2.70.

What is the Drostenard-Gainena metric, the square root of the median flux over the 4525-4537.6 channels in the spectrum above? 3.44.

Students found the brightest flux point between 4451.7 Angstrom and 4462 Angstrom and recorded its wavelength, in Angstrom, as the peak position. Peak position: 4452.24 Angstrom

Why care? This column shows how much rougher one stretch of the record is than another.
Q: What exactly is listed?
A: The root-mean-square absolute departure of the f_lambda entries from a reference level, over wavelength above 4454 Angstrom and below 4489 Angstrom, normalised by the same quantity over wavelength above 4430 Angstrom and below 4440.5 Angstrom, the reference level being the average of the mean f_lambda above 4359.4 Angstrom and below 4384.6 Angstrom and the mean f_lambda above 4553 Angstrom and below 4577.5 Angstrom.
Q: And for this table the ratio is 1.5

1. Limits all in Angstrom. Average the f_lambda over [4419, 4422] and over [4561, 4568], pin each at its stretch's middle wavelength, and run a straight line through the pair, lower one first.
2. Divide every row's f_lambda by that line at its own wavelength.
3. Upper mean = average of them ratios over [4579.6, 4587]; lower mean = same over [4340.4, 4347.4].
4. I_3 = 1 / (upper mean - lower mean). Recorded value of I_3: 14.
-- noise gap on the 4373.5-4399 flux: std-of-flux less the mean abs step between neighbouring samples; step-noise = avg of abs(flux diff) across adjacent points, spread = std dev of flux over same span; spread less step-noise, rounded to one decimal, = 0.6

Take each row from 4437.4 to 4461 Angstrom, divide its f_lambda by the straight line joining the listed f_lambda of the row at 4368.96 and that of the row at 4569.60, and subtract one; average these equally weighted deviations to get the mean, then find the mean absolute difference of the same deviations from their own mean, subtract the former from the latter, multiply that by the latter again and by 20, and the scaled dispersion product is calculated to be 0.12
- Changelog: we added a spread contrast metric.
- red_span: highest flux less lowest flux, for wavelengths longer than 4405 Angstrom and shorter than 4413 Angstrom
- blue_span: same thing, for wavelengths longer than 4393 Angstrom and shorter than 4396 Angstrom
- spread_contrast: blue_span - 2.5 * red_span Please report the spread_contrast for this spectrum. -6.3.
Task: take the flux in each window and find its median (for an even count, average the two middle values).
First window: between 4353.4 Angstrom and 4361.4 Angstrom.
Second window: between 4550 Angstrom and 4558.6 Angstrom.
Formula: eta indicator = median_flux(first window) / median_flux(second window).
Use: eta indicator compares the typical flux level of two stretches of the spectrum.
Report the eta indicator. 0.87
